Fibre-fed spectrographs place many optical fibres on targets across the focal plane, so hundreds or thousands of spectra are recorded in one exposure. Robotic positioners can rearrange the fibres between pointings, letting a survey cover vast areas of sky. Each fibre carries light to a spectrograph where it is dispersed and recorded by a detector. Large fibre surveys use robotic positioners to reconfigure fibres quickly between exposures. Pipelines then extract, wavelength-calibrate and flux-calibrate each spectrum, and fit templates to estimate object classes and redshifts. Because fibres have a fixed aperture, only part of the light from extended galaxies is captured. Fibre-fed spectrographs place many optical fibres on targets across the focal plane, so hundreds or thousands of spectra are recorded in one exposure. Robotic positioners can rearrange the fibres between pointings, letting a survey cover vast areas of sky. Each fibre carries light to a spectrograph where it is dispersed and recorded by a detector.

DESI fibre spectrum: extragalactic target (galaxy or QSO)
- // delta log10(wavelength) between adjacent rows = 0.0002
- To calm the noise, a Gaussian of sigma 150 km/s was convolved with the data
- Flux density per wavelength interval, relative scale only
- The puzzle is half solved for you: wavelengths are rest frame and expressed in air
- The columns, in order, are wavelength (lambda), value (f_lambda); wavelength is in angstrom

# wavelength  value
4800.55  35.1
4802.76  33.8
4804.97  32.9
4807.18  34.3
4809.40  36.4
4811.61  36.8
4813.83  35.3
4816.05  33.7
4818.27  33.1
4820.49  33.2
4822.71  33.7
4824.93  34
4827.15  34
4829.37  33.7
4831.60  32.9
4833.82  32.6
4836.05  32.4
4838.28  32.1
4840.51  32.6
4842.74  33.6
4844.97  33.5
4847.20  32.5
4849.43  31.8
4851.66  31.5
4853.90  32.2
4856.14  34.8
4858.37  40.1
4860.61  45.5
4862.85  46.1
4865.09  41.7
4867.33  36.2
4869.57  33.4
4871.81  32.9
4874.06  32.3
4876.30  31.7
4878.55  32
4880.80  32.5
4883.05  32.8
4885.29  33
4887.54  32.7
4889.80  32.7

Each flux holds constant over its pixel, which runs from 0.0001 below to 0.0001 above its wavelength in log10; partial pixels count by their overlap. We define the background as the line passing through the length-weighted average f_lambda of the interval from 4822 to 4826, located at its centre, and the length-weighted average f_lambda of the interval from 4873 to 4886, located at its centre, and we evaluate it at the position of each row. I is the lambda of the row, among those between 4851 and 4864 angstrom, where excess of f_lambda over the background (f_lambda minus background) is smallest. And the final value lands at 4851.66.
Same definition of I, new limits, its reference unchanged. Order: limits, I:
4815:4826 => 4818.27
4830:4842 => 4838.28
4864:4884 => 4876.30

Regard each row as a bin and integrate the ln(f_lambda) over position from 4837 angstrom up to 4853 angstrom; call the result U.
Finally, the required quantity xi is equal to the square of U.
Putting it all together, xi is 3102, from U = 56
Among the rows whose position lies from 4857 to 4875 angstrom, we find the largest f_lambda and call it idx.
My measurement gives 46.1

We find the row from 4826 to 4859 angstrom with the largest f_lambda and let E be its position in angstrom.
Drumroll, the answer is 4858.37 angstrom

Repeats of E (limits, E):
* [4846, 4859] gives 4858.37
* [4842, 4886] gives 4862.85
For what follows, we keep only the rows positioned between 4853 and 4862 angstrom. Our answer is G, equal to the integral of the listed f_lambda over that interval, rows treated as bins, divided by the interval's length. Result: 38.5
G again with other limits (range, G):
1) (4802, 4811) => 34.5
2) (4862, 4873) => 37.8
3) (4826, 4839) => 33.0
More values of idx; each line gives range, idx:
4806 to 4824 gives 36.8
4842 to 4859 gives 40.1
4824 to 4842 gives 34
